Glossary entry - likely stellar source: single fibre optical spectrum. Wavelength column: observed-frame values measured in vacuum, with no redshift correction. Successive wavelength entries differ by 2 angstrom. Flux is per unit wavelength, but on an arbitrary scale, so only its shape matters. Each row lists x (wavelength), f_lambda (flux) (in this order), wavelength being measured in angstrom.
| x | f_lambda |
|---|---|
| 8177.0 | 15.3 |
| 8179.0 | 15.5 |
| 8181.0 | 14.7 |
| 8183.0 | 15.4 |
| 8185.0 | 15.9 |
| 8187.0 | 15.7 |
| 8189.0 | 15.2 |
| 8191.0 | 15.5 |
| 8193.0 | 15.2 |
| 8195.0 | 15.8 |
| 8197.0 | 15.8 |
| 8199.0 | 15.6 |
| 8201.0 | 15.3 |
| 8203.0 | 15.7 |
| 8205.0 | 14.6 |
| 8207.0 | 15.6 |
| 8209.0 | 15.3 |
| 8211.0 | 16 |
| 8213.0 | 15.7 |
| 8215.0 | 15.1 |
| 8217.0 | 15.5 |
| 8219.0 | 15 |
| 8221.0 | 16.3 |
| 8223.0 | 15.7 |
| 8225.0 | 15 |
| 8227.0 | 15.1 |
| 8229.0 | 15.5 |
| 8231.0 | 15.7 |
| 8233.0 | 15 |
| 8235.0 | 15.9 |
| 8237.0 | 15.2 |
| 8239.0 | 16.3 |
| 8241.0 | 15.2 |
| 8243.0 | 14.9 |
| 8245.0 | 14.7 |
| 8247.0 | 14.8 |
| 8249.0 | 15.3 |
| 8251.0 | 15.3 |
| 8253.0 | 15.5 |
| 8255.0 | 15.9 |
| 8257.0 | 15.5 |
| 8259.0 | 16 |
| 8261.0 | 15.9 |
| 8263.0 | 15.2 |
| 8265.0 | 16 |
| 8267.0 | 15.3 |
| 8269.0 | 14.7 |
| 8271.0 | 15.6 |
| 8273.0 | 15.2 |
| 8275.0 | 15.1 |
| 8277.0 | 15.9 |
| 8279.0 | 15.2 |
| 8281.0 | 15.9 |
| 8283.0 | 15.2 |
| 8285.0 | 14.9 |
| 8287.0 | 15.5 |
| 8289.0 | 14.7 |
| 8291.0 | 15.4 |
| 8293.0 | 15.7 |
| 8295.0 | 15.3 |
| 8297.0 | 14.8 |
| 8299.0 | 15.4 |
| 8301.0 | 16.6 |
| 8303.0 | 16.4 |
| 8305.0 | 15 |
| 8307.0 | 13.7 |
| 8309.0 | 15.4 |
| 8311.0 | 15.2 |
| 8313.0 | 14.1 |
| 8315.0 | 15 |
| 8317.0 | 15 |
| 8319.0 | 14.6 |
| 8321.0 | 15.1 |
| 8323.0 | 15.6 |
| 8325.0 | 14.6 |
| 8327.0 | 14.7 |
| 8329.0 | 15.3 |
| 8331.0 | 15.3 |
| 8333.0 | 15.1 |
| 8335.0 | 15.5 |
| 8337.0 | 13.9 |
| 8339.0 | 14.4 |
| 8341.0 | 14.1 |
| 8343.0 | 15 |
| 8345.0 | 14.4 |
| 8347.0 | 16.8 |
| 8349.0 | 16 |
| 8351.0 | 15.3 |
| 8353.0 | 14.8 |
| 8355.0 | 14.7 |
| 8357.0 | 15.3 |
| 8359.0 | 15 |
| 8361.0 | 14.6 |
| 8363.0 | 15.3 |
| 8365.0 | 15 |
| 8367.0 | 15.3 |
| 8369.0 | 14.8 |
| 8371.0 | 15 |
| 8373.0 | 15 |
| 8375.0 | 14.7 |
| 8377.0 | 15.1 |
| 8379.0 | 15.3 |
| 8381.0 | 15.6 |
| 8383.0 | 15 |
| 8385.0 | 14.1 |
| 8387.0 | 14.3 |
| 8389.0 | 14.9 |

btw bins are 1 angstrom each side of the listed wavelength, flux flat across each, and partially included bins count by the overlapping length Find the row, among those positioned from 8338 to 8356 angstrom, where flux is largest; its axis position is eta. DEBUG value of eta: 8347.0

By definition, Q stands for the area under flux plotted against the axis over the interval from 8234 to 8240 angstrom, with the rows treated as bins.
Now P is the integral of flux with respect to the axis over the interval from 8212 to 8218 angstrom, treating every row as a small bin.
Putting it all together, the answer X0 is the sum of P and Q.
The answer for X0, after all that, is 187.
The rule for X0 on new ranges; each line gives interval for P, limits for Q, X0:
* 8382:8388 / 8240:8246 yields 176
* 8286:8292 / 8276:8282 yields 185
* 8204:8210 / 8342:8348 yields 183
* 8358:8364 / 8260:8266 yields 184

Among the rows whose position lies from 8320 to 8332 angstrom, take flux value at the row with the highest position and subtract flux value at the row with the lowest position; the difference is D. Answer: 0.2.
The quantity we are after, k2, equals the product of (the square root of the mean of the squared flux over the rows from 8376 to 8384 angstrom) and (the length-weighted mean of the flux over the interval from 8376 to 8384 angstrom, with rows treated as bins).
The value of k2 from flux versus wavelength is 233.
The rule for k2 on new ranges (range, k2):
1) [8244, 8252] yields 226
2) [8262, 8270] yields 234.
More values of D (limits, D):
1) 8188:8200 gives 0.4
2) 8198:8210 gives -0.3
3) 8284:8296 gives 0.4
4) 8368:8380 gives 0.5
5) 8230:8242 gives -0.5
